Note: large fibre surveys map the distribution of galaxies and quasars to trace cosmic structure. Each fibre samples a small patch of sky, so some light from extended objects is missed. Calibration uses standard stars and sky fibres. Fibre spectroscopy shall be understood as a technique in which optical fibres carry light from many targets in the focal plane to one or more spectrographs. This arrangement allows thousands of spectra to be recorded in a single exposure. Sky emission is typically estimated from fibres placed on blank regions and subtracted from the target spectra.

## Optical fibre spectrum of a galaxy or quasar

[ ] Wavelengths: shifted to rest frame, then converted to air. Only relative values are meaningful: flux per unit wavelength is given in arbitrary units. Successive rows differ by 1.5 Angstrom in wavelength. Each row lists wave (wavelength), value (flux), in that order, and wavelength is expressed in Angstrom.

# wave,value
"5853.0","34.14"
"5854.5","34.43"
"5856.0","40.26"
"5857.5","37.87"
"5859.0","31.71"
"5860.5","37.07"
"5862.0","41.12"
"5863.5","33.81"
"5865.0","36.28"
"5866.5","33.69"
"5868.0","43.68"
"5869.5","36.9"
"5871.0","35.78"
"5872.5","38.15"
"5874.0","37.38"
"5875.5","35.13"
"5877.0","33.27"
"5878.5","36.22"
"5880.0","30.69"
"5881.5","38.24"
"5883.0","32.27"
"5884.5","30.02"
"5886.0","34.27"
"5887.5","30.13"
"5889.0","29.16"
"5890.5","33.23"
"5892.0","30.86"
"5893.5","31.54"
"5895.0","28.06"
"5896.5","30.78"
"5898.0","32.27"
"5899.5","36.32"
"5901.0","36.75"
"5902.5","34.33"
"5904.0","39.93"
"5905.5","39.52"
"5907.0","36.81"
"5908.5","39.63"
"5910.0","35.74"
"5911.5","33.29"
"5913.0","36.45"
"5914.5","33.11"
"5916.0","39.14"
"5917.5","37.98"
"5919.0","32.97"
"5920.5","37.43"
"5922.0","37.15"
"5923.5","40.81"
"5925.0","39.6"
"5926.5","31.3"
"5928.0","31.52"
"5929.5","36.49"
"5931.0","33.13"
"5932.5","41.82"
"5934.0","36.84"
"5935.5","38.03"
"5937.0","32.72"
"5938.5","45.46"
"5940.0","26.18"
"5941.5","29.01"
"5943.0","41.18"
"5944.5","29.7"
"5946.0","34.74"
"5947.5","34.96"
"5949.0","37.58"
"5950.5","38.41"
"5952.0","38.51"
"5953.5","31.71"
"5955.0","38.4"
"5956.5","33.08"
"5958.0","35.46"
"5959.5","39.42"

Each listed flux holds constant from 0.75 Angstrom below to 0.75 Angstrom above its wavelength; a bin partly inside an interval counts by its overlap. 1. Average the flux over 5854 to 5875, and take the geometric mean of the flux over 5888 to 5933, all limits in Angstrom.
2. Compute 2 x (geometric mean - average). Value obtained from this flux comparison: -4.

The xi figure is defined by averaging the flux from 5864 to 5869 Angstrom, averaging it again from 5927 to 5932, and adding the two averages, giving 71.6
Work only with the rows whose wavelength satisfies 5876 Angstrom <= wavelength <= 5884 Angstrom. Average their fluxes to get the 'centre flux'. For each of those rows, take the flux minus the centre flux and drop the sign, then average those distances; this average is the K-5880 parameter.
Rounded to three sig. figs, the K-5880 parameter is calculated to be 2.47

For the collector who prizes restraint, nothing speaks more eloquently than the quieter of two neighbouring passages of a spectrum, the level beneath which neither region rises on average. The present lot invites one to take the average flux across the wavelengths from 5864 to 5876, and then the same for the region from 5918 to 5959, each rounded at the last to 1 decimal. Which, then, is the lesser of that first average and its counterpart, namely 35.7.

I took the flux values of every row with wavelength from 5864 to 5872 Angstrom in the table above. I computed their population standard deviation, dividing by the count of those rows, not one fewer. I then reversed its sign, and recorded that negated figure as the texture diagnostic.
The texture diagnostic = -3.4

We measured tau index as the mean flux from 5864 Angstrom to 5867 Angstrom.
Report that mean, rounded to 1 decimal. 35.0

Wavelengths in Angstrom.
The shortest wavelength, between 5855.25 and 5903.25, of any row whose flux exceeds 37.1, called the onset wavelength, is 5856.0 Angstrom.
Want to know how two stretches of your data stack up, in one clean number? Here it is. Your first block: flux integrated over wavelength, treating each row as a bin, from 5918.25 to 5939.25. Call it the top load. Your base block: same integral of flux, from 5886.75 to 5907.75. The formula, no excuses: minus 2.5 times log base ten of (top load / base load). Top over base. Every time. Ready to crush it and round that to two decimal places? -0.10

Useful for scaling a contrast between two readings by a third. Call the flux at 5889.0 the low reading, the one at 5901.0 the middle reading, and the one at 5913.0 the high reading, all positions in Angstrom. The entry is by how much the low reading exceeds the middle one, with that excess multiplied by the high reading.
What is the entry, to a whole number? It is -277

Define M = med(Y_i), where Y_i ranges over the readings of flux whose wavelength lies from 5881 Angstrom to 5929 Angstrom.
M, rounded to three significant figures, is 34.3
